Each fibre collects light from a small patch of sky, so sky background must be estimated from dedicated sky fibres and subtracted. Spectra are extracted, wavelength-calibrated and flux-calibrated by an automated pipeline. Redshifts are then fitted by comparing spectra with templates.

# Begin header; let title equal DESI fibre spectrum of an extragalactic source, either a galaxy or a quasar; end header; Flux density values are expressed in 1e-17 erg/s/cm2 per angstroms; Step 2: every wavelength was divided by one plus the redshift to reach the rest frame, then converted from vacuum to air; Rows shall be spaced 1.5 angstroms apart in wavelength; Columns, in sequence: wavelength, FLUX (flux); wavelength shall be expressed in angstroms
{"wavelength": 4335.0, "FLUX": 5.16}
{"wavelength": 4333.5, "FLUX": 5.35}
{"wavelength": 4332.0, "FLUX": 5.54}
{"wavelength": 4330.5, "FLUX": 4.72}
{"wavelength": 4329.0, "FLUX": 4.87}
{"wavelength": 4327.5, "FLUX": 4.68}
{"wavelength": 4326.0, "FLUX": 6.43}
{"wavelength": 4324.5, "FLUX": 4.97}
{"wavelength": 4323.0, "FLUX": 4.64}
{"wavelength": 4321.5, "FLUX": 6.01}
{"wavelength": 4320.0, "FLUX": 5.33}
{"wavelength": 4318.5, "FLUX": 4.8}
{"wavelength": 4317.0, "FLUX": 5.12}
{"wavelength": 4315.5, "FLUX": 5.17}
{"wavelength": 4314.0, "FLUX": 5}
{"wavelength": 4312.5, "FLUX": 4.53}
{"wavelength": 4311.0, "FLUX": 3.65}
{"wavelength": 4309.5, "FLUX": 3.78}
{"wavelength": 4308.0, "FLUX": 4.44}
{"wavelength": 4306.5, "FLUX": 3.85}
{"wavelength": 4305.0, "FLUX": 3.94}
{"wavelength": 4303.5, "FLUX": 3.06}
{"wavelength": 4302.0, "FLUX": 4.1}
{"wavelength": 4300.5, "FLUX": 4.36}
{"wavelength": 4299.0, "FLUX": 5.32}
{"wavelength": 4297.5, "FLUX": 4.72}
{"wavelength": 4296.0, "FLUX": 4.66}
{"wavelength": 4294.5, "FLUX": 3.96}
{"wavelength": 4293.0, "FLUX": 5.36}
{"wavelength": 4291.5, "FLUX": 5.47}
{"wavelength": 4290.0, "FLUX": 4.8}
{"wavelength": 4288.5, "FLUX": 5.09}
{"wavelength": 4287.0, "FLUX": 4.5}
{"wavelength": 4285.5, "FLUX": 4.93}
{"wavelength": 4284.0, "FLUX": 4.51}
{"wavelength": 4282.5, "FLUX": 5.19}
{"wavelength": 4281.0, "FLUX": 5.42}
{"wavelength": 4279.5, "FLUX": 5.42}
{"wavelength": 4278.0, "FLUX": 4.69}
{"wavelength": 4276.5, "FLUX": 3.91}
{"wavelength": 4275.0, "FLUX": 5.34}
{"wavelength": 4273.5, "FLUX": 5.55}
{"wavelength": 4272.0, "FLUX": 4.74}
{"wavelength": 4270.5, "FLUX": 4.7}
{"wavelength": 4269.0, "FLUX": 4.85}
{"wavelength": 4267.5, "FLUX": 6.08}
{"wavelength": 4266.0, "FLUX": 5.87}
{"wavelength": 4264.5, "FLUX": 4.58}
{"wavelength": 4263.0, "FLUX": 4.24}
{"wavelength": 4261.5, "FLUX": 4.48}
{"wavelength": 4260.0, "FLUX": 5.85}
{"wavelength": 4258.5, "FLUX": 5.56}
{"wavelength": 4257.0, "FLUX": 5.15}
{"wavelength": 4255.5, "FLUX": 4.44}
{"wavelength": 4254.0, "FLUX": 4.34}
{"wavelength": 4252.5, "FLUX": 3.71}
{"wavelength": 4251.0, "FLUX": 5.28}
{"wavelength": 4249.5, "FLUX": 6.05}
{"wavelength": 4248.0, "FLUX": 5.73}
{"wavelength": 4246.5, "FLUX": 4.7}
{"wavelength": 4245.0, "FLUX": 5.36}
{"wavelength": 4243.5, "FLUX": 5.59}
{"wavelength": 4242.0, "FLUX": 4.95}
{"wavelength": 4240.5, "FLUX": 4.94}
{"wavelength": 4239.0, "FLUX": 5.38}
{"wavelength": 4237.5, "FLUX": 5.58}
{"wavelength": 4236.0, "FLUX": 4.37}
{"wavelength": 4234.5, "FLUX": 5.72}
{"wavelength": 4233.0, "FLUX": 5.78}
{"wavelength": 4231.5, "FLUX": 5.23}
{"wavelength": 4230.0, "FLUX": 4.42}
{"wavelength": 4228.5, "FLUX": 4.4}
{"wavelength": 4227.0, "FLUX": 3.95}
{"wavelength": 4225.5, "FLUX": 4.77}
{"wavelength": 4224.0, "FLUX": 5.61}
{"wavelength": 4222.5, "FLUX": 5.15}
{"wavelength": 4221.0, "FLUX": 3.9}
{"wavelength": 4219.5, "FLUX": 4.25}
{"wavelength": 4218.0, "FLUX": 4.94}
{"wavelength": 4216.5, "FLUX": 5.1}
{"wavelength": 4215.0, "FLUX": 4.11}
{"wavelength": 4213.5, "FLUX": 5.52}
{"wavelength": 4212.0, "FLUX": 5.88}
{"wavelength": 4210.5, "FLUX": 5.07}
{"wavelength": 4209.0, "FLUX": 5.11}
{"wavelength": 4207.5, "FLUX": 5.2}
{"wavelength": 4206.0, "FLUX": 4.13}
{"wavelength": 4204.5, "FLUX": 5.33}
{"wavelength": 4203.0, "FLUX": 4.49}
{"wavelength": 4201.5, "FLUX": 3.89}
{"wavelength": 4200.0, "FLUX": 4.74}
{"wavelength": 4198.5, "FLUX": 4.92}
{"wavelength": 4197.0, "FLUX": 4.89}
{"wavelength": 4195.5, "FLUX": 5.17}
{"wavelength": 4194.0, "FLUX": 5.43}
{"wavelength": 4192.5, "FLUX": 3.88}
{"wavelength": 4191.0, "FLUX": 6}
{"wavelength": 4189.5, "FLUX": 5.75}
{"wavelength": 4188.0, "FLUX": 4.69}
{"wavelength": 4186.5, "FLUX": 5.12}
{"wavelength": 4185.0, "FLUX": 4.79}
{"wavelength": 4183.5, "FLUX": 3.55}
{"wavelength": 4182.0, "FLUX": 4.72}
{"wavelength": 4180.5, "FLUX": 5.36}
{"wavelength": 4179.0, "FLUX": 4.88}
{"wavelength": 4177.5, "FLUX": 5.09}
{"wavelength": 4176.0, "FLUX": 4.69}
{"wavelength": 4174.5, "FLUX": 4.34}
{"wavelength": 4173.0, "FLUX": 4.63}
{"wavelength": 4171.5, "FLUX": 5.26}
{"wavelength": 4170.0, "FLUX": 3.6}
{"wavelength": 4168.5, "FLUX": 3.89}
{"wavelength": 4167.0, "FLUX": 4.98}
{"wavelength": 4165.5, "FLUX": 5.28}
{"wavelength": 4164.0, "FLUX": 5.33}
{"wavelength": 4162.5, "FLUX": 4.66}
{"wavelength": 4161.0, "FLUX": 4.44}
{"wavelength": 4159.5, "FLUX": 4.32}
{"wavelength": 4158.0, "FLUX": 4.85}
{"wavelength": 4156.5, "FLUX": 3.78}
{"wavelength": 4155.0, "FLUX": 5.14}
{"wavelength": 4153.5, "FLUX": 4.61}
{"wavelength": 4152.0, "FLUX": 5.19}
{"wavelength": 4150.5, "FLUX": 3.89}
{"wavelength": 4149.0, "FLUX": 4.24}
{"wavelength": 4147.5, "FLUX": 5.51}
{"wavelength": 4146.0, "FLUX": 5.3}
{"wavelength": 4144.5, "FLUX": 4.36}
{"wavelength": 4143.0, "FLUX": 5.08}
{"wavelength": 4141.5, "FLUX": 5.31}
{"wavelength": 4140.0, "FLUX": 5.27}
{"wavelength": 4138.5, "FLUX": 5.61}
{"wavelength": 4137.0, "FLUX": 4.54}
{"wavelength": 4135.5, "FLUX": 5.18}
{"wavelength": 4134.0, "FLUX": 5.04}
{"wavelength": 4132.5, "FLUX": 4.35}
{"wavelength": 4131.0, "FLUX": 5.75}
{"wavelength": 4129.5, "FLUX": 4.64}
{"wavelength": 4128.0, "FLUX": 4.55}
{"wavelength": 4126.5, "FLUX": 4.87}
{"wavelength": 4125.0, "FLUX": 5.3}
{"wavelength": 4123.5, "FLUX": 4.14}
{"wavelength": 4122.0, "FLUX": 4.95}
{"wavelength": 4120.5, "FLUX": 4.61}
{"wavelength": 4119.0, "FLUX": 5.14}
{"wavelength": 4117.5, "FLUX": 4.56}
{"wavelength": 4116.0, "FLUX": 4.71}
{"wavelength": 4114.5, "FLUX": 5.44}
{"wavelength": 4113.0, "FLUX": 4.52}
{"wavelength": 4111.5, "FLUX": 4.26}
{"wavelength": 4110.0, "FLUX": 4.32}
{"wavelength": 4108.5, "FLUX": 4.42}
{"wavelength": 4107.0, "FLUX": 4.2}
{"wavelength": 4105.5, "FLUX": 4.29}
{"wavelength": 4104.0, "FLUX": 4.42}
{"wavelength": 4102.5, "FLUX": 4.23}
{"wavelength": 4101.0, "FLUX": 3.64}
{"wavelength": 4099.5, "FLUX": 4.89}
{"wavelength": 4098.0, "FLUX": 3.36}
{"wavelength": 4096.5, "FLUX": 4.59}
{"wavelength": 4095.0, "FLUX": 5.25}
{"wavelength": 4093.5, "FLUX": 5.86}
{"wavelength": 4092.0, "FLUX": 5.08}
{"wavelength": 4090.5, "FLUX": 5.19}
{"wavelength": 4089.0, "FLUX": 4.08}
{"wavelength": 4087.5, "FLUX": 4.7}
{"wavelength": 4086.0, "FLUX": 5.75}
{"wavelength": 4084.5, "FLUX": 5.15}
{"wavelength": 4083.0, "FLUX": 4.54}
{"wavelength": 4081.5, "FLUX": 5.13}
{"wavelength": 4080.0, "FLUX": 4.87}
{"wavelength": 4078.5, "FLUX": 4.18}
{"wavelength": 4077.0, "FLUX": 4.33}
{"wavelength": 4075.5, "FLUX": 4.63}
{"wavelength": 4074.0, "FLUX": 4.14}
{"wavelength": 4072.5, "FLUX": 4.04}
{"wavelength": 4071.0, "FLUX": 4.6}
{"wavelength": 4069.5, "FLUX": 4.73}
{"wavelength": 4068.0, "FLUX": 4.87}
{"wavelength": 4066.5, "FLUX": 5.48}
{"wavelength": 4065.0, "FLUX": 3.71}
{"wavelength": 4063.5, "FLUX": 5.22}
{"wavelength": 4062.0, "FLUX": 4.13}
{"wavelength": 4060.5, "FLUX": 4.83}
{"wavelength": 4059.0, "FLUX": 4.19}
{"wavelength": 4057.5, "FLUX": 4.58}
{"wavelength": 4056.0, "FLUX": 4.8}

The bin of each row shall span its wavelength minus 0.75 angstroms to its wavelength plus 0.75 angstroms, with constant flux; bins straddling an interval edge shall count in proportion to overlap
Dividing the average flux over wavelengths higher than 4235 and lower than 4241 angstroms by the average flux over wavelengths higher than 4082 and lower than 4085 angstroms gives 1.05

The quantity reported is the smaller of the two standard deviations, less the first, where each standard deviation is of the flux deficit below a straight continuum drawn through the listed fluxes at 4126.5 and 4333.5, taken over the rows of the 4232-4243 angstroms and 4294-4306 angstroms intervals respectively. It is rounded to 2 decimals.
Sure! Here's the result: 0.00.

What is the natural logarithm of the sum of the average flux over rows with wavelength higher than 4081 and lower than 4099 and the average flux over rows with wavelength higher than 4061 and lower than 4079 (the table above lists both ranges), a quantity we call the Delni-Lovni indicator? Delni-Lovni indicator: 2.24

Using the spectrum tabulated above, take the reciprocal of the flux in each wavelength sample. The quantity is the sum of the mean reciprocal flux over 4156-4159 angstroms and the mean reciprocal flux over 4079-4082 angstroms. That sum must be 0.436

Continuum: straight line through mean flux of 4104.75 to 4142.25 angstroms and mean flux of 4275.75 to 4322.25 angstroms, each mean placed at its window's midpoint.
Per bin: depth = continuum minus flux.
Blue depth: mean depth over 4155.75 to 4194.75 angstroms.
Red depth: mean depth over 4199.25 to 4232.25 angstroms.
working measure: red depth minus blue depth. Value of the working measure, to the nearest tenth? -0.1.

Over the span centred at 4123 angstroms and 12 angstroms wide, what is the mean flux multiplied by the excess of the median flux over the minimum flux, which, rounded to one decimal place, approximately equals 2.9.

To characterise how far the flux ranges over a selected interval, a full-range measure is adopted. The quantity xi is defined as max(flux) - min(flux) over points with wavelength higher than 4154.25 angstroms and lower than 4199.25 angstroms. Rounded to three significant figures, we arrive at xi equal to 2.45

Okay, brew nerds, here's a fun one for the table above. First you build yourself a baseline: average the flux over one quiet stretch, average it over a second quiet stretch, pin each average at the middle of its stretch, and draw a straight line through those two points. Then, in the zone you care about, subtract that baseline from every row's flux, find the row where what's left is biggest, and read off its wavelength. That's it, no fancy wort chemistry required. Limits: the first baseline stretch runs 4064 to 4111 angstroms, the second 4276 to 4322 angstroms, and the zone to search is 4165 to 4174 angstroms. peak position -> 4165.5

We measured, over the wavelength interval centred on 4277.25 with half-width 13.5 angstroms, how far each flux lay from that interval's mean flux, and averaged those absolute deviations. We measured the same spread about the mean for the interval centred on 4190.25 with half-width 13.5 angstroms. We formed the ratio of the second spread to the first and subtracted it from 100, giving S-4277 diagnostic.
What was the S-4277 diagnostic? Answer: 99.0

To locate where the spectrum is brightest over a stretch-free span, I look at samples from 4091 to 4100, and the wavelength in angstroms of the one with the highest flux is 4093.5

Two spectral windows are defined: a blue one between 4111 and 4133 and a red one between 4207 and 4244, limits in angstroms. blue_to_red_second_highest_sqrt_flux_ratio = 0.97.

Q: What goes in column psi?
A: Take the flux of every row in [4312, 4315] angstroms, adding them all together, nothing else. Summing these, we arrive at 9.5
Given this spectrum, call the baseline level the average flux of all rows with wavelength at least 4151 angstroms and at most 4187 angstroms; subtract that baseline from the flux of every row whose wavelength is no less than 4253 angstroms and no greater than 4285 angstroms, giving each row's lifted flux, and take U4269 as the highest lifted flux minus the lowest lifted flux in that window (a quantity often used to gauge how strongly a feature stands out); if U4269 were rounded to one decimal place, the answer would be 2.2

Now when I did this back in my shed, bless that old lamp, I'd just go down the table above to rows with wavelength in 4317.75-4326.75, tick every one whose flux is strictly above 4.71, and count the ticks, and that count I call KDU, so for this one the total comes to 5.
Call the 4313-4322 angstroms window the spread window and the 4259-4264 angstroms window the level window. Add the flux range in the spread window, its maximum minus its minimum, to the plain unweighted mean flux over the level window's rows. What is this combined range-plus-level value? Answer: 6.1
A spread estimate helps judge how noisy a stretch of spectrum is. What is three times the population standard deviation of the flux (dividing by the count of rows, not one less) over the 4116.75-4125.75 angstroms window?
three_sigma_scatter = 1.17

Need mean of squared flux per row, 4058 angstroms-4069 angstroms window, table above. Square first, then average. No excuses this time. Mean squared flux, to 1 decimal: 21.8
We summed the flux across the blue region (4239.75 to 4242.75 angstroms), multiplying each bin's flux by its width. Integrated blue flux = 15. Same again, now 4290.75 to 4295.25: 22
